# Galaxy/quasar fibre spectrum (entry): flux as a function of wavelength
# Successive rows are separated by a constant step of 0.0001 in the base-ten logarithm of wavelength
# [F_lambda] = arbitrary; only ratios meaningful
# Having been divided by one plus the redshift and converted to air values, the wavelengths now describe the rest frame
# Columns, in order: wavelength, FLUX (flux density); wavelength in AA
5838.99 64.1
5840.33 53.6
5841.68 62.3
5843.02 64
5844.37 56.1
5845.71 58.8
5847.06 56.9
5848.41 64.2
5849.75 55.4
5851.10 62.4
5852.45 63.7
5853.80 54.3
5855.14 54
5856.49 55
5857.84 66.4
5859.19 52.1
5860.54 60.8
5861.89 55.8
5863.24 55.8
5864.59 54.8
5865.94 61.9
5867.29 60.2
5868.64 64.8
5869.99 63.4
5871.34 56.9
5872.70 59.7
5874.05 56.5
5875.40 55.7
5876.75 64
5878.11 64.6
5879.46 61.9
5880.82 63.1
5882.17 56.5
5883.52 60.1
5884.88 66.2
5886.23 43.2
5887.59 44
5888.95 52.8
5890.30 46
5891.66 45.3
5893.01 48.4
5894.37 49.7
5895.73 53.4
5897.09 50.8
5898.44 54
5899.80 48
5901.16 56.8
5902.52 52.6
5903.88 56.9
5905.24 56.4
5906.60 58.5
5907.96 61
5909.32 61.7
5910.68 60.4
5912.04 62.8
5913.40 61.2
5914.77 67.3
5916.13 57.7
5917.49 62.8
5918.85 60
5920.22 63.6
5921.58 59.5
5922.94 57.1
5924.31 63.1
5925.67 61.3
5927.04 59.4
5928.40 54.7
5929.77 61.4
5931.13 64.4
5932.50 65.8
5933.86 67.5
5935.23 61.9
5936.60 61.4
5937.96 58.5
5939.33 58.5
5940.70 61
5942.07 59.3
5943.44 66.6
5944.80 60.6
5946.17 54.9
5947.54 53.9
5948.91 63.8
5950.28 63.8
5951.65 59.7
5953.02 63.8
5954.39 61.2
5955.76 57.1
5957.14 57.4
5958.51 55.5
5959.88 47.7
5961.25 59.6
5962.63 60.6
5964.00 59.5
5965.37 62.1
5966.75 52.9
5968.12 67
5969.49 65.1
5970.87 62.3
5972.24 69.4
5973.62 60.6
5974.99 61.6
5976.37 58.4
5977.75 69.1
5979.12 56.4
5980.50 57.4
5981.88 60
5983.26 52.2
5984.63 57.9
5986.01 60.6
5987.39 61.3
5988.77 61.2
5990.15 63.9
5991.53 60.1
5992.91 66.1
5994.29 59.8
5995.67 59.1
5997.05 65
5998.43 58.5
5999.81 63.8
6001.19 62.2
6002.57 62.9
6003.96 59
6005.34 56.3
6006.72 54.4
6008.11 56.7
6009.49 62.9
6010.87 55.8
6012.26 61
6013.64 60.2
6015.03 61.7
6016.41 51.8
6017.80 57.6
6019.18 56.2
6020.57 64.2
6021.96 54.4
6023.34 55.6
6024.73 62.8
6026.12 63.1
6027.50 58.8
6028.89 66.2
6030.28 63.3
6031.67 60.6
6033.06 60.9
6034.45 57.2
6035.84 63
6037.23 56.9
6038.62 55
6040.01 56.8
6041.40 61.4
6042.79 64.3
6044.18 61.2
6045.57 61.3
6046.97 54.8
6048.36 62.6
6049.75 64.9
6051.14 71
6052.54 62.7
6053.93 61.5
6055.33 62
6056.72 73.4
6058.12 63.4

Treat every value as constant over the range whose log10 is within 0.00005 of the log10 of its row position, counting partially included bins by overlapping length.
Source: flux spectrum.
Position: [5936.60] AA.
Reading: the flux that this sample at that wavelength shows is 61.4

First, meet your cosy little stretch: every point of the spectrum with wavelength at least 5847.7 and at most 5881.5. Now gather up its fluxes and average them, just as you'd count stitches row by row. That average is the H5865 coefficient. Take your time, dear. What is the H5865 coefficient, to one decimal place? 59.5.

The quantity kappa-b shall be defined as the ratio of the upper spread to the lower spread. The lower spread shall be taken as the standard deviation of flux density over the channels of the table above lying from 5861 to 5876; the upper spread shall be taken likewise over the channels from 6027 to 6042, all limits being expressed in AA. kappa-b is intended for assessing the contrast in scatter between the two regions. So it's 0.97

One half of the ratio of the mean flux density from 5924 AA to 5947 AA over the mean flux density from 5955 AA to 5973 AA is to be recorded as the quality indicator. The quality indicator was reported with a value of 0.512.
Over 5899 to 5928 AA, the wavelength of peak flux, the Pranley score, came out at 5914.77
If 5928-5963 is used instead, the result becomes 5933.86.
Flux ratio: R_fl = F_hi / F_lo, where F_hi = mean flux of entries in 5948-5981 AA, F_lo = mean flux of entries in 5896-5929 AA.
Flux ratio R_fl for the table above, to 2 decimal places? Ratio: 1.03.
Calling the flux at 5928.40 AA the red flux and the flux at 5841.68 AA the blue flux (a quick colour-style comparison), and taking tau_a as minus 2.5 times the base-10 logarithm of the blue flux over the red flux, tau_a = -0.141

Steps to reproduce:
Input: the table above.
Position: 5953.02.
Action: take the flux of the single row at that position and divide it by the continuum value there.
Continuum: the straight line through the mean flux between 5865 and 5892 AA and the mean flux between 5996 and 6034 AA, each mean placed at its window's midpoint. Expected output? 1.09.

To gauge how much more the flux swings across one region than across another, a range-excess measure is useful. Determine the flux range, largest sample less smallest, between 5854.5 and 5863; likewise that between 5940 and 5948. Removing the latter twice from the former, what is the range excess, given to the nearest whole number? -11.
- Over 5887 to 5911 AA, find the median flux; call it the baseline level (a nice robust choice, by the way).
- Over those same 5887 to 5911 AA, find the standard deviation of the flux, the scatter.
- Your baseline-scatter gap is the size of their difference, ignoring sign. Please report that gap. 48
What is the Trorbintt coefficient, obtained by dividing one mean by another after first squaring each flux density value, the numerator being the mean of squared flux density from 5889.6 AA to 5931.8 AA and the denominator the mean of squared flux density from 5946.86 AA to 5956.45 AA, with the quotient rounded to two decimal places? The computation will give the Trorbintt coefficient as 0.90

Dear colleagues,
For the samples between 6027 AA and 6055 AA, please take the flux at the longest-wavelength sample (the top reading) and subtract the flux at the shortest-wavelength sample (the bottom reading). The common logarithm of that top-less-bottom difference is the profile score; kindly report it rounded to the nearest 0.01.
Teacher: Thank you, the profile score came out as 0.43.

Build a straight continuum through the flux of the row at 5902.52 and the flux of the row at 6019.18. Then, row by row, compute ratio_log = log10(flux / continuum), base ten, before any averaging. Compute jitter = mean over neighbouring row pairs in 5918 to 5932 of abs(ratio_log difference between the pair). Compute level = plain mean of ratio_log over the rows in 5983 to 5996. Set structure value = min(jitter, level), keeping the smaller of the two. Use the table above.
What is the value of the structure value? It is 0.0276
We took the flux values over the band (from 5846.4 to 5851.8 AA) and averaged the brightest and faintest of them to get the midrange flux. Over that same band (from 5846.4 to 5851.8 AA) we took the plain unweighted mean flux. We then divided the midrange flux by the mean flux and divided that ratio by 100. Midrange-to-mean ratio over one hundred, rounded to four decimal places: 0.0100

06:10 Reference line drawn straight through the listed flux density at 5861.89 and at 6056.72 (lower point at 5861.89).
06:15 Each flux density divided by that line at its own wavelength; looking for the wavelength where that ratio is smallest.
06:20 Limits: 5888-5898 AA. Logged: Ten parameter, 5891.66 AA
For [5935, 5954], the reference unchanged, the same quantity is 5947.54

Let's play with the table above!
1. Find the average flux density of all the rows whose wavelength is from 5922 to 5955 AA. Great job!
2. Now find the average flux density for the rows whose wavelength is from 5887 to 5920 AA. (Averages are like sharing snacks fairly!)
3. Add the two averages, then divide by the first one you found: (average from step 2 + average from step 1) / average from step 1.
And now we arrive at 1.91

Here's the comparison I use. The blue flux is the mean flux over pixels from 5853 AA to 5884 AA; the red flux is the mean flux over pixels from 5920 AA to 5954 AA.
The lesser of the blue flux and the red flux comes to 59.1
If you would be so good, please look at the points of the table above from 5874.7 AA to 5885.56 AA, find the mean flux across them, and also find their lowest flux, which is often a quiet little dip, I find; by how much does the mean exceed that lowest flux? 5.8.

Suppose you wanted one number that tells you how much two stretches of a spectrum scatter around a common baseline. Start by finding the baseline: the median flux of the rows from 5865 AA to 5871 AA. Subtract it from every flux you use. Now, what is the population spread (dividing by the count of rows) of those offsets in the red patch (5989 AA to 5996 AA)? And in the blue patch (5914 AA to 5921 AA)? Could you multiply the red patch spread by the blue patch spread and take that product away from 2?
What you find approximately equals -7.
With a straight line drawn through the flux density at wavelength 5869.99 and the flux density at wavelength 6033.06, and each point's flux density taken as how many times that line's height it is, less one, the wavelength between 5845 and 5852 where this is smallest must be 5849.75 AA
